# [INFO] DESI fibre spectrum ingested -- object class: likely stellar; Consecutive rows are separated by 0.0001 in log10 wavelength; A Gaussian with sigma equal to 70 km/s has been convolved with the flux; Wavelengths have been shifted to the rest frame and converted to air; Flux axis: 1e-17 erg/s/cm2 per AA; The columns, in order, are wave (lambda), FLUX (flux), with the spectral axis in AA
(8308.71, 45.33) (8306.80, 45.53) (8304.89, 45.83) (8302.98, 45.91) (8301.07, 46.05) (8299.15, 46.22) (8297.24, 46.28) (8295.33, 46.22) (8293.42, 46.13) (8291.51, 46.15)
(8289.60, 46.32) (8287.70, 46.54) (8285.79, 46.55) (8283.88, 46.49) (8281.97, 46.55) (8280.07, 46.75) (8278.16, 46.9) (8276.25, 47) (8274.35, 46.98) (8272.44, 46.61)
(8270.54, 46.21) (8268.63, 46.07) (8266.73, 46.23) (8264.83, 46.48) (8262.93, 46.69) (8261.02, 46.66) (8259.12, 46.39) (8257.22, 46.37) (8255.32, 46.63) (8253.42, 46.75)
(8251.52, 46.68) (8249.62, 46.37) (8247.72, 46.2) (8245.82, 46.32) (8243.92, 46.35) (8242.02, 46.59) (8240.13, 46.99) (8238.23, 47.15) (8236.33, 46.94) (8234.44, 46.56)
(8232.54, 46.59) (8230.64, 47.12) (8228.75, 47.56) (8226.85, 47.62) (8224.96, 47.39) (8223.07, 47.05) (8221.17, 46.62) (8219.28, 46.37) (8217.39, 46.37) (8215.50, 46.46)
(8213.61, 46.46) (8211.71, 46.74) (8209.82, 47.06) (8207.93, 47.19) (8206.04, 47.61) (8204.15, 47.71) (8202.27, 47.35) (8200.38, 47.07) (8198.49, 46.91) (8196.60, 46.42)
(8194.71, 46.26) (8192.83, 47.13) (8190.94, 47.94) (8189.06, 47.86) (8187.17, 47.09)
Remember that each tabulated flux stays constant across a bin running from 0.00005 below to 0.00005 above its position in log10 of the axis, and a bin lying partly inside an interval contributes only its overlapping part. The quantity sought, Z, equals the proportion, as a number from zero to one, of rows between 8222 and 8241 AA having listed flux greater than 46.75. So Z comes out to 0.8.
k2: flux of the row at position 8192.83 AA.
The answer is 47.13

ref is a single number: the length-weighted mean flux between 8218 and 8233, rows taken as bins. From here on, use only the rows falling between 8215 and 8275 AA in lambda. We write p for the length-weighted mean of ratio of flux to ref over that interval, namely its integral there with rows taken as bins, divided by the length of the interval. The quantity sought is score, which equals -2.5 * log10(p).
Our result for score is 0.0087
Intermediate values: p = 0.992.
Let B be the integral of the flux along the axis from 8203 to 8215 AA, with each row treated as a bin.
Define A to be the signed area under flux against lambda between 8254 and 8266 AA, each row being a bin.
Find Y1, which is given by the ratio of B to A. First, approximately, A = 559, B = 565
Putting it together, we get 1.01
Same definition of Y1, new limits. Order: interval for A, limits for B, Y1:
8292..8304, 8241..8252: 0.92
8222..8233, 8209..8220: 0.99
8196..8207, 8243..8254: 0.98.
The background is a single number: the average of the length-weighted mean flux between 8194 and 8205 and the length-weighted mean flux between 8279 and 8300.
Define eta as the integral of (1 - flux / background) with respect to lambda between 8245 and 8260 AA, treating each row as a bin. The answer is 0.07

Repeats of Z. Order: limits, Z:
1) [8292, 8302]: 0.0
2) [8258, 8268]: 0.0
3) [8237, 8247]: 0.4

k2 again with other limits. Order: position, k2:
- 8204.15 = 47.71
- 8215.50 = 46.46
